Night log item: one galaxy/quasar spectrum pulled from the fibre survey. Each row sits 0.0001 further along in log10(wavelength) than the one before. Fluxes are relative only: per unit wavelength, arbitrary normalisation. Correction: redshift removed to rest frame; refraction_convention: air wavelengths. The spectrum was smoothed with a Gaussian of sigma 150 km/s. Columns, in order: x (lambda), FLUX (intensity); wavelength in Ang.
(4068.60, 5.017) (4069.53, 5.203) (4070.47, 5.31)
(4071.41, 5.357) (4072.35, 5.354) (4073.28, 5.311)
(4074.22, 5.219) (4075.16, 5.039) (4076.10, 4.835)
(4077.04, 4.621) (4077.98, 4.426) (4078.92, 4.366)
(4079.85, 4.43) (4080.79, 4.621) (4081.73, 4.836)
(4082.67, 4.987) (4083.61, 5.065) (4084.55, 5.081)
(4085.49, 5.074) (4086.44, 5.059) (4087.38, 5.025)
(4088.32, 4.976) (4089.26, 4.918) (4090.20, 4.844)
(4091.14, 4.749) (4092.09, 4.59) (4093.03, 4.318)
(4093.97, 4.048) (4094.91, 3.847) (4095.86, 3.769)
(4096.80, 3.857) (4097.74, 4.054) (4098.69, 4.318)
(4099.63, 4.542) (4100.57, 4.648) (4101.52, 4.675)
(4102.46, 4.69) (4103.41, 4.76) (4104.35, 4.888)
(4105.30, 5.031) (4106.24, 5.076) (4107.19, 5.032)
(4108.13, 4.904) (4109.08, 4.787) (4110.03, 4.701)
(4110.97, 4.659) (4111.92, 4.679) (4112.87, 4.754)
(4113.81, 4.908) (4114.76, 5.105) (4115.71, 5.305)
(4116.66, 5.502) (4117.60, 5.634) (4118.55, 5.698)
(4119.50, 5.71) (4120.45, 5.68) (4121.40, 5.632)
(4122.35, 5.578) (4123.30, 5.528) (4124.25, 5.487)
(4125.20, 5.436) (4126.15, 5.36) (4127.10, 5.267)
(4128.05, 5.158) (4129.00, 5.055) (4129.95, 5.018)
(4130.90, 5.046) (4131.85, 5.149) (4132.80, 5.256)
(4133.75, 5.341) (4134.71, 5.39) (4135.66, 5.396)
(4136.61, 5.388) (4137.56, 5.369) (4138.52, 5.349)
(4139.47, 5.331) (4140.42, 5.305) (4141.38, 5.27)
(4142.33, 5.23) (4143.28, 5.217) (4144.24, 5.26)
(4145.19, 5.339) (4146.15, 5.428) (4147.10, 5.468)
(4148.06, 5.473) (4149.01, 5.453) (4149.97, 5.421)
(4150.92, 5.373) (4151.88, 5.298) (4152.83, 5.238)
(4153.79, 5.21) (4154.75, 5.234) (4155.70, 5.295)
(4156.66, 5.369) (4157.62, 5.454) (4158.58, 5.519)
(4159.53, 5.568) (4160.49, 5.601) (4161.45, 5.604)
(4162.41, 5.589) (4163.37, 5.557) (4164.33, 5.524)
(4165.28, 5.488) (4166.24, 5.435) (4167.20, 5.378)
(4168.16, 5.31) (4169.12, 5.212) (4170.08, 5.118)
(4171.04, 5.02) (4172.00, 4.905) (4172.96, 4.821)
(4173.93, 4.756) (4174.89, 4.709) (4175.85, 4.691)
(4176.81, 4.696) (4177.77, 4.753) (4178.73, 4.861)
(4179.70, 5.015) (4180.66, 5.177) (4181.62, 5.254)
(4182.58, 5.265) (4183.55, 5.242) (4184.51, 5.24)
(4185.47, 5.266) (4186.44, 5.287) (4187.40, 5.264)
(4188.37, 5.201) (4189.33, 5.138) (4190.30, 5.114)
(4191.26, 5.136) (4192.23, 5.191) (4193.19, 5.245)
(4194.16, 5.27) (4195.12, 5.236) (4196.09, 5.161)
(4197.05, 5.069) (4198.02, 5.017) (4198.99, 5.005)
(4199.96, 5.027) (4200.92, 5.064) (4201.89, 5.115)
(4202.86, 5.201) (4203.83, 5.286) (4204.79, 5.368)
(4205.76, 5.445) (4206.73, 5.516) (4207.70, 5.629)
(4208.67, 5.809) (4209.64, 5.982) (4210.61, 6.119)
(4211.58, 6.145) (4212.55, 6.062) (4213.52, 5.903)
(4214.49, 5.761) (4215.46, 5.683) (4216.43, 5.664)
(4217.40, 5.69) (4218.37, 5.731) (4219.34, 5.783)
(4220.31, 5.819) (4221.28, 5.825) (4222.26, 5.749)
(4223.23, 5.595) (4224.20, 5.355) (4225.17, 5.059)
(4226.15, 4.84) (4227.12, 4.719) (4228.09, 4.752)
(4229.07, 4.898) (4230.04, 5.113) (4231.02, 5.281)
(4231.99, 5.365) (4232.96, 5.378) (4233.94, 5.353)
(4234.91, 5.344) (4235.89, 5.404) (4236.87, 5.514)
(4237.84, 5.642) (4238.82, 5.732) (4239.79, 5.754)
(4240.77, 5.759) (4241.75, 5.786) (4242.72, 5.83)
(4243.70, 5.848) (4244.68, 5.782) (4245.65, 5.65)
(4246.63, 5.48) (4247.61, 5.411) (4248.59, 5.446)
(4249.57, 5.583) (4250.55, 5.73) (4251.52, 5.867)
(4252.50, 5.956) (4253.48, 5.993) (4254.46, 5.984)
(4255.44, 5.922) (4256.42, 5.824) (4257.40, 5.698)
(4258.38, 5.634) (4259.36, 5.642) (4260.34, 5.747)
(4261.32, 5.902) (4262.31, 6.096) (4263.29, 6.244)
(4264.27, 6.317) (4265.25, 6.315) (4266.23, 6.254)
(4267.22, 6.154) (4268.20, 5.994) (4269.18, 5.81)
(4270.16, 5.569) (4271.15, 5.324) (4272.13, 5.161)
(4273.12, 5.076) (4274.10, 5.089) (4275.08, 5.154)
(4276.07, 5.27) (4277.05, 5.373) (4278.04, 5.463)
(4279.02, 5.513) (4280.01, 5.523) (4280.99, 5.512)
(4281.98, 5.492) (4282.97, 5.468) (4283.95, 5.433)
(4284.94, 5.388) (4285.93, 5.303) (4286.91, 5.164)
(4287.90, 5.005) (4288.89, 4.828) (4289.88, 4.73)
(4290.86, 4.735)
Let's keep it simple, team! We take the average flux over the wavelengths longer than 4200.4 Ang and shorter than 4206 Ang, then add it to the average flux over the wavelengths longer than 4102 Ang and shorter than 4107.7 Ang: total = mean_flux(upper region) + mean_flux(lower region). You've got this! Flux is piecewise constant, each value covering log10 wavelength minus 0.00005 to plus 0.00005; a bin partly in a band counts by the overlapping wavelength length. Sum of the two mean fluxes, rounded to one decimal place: 10.2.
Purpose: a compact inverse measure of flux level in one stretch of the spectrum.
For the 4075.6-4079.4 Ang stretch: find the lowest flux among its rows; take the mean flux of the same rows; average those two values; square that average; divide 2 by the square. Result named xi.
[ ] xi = 0.100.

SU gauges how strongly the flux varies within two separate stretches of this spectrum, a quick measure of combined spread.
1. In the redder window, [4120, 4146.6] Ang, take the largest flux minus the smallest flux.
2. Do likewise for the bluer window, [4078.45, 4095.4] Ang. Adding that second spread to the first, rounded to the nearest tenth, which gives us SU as 1.9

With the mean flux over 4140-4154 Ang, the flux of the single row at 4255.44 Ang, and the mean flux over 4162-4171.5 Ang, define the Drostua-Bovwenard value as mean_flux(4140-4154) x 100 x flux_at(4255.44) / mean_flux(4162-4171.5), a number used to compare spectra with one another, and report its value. 589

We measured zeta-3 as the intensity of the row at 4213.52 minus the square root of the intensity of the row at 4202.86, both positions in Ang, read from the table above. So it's 3.62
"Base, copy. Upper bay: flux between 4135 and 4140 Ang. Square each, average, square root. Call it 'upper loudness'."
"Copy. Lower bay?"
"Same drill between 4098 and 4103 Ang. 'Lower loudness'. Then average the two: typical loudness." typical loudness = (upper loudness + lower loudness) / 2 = 4.97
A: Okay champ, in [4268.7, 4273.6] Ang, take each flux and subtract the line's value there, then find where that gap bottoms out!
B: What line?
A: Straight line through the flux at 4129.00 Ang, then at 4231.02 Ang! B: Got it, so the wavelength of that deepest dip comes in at 4273.12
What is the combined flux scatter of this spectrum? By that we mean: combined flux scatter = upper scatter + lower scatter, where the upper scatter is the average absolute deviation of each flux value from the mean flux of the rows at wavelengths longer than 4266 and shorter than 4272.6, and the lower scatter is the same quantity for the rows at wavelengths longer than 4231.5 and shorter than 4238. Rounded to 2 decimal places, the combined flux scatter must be 0.43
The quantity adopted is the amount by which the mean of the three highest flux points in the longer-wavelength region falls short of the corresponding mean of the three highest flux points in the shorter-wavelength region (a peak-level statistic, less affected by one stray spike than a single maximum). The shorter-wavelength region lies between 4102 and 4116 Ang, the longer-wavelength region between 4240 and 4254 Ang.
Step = -0.8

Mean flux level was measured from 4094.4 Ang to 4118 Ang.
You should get 4.7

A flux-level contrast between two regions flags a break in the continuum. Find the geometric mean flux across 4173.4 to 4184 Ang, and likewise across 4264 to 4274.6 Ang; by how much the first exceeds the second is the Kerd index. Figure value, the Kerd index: -0.8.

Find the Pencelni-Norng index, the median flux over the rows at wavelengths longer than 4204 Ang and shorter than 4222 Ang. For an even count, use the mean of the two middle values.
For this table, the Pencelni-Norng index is 5.77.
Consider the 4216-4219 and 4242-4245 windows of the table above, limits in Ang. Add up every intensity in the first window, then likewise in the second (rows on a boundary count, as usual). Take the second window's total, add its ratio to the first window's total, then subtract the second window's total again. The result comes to 1.0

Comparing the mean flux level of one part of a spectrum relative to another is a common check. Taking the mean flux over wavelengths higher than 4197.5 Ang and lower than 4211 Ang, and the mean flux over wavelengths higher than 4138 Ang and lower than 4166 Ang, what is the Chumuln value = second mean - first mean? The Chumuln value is 0.0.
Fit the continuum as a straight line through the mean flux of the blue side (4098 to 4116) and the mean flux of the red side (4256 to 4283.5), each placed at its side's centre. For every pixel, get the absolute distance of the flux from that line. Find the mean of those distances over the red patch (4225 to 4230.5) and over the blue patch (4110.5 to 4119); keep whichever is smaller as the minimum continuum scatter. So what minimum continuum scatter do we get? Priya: 0.38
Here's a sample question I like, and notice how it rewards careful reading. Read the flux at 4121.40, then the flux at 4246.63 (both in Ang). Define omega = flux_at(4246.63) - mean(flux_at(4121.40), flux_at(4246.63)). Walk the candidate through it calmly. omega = -0.1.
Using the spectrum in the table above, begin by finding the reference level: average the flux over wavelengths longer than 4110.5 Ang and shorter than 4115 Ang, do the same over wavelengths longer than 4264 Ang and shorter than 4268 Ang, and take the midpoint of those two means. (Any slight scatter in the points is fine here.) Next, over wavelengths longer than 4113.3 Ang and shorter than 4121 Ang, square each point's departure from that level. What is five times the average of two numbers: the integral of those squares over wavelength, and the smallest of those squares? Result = 1.7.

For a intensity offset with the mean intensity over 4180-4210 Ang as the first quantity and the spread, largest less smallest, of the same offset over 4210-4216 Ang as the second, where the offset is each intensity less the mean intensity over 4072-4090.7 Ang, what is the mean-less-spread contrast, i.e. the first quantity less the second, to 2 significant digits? -0.10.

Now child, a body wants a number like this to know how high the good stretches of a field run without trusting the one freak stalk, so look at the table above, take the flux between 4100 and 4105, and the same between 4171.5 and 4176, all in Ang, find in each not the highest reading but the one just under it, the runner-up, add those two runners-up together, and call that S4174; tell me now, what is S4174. 9.6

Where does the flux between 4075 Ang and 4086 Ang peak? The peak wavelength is 4084.55 Ang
